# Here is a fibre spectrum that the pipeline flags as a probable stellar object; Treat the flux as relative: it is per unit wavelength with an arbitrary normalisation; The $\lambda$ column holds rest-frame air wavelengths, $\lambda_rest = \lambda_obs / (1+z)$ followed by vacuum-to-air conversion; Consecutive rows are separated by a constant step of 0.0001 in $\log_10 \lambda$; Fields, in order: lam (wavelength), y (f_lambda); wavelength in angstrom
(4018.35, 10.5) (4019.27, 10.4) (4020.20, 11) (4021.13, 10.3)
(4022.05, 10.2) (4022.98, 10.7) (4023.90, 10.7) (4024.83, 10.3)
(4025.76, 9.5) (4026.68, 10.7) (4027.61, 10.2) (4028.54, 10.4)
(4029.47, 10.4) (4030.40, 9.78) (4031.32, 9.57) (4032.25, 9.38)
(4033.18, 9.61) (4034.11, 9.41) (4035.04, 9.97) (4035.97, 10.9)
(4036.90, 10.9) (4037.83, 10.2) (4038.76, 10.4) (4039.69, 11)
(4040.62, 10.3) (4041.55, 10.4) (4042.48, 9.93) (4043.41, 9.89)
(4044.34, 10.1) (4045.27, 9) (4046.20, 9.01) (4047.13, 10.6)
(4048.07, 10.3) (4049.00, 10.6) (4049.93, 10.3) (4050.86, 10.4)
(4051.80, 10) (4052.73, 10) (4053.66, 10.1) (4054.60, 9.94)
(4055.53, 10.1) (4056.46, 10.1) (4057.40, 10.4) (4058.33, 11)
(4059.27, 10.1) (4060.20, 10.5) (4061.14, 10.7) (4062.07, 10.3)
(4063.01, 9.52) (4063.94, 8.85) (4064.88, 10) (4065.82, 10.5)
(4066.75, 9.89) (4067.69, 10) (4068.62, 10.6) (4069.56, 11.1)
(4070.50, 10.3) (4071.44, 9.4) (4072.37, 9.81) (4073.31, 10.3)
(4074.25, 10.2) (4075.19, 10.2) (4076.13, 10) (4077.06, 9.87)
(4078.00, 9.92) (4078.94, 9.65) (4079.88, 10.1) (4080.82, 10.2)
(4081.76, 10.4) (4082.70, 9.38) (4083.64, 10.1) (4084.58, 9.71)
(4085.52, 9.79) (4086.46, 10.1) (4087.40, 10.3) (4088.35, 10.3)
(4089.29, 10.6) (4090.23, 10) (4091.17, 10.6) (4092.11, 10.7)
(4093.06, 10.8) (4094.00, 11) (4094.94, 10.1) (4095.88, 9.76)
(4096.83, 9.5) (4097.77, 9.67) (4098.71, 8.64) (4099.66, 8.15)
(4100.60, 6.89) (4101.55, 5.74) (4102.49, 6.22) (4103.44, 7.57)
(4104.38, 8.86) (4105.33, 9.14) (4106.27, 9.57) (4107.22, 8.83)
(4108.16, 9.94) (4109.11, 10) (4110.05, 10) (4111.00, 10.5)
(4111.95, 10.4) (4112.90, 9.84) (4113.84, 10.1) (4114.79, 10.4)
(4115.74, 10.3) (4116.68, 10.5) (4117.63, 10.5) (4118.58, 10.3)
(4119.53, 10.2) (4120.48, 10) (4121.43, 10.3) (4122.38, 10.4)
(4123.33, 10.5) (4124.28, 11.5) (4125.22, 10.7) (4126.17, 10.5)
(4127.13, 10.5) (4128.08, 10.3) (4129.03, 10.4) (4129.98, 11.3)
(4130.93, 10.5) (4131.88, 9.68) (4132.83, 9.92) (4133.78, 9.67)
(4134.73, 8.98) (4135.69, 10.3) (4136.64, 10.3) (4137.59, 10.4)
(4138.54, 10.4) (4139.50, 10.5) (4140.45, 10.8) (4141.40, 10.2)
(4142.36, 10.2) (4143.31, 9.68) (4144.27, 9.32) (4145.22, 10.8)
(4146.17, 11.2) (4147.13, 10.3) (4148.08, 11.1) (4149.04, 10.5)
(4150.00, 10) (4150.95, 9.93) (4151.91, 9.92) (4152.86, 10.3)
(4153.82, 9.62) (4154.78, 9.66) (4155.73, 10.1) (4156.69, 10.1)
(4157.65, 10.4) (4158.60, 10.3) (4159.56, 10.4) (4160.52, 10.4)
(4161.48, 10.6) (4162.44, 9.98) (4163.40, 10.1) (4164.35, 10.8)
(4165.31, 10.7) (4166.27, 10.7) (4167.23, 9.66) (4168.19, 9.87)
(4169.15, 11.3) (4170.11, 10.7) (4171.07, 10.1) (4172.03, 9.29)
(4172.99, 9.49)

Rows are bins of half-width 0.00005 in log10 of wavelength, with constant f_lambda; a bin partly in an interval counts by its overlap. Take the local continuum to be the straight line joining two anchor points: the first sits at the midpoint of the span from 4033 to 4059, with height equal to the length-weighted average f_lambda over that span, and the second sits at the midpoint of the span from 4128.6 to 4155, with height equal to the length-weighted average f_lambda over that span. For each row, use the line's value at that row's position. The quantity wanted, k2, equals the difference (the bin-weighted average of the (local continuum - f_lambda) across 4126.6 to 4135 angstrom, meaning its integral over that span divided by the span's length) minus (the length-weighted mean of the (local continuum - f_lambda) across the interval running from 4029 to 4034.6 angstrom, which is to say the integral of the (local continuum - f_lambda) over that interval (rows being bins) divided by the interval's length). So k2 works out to -0.44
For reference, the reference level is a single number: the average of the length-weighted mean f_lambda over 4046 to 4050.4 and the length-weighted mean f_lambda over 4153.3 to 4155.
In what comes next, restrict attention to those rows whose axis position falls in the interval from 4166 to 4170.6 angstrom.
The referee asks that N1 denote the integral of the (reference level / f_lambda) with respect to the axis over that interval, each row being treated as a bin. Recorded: 4.4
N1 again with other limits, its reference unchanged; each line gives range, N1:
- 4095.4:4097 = 1.6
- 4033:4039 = 5.8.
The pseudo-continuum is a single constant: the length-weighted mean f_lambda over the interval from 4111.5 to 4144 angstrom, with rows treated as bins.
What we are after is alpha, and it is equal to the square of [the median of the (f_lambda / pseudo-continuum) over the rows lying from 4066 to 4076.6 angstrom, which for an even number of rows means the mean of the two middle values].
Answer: 0.98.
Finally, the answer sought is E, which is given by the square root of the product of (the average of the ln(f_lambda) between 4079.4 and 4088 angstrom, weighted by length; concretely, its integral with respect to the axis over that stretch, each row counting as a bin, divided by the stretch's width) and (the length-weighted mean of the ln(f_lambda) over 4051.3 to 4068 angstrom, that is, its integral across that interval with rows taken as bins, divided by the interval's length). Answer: 2.31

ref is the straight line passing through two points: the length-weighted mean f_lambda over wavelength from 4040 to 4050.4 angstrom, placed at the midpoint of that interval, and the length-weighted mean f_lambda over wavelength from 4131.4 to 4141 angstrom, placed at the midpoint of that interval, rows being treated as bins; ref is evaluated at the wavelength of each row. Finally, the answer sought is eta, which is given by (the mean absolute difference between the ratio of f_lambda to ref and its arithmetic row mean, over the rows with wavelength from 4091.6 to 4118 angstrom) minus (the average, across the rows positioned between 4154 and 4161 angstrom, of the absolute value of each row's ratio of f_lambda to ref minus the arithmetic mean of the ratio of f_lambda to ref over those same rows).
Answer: 0.08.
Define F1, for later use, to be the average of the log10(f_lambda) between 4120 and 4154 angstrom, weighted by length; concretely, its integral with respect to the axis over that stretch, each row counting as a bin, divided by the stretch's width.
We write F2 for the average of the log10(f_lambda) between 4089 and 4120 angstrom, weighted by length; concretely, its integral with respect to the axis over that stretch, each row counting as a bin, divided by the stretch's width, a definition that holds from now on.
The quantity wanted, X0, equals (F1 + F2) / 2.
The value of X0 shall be 0.99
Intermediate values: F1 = 1.01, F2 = 0.98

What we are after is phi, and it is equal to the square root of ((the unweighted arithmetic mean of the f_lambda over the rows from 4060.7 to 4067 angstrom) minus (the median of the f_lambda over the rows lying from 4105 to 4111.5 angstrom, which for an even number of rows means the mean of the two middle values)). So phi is 0.2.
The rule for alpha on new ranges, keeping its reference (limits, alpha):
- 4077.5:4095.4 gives 0.96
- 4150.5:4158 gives 0.95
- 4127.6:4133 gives 1.01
